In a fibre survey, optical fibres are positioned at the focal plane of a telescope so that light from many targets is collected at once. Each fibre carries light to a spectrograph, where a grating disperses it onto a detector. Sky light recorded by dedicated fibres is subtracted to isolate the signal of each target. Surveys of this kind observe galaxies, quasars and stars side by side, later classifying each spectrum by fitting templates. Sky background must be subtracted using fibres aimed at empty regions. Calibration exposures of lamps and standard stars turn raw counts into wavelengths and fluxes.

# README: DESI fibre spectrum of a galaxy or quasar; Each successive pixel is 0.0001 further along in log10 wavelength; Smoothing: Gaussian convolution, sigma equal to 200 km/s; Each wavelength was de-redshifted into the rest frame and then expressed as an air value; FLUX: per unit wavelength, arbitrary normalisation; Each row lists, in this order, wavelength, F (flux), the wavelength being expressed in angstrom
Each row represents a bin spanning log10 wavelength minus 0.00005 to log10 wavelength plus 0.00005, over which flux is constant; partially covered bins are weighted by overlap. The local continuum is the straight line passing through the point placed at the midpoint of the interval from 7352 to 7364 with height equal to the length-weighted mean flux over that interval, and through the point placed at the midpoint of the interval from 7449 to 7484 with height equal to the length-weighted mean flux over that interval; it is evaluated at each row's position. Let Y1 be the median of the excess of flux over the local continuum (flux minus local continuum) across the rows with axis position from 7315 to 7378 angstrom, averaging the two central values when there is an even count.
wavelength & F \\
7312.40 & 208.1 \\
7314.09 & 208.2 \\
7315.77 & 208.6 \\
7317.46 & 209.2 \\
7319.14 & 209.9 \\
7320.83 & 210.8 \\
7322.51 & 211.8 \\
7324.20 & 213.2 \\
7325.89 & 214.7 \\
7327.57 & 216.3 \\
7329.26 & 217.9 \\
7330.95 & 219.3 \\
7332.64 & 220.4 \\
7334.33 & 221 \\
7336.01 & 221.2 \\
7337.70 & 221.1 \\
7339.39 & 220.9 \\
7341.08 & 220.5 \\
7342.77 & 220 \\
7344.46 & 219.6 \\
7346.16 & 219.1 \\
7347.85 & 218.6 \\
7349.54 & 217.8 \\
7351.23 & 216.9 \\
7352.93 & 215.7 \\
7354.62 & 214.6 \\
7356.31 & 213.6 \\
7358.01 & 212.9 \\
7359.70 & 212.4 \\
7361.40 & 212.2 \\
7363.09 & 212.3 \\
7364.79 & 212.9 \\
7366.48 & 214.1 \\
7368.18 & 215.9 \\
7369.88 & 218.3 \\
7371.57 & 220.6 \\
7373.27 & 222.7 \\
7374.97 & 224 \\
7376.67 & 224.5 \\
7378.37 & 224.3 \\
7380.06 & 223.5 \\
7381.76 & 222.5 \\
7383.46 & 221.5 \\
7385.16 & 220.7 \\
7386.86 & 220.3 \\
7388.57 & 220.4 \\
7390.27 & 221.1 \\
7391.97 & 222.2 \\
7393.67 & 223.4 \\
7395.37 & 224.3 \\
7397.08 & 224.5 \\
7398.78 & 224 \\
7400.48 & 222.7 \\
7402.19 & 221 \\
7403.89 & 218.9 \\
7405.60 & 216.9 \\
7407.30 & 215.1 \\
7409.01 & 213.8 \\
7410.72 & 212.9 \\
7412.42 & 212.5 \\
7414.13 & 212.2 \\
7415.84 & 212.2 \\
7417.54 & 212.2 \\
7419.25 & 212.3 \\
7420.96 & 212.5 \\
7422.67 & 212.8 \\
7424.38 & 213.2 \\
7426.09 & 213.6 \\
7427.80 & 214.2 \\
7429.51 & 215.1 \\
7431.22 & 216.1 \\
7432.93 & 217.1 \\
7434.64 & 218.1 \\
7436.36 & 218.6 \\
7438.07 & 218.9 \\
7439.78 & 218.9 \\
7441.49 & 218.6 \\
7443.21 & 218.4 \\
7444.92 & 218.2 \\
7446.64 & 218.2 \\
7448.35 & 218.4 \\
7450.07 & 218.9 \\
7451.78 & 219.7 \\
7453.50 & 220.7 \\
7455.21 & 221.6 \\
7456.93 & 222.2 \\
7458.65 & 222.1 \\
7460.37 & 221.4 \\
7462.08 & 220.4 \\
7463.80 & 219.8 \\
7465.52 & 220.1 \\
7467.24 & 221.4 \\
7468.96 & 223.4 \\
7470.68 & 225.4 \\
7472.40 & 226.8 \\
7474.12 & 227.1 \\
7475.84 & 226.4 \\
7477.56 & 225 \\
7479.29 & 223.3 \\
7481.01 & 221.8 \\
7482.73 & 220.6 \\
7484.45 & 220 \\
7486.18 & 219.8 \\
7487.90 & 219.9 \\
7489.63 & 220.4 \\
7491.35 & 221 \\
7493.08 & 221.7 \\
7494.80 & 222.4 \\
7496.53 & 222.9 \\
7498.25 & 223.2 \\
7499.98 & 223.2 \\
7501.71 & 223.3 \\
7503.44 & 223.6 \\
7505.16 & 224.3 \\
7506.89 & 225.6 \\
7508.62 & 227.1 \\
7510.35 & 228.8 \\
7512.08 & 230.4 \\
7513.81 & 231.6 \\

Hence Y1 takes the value 4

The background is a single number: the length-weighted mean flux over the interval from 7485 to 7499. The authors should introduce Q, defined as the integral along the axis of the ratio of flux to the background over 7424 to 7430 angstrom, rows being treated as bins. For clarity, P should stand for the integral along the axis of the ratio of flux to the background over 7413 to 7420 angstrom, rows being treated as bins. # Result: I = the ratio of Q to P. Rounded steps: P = 6.71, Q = 5.80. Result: 0.86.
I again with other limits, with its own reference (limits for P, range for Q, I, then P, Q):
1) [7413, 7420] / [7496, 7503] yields 1.05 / 6.71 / 7.06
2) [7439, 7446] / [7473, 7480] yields 1.03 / 6.91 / 7.13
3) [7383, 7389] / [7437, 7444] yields 1.16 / 5.97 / 6.92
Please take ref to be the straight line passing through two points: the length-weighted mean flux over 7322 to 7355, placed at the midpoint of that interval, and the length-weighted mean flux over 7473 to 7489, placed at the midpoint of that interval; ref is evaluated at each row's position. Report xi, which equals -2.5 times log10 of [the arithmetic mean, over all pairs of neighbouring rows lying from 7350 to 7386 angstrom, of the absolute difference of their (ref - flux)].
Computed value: -0.05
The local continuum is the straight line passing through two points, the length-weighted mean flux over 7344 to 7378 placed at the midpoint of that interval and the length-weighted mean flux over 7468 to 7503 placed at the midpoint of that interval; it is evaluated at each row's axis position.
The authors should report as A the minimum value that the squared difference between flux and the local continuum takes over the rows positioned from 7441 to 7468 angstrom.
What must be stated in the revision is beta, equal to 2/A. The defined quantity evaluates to 58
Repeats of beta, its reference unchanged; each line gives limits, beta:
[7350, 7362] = 12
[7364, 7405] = 296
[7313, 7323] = 0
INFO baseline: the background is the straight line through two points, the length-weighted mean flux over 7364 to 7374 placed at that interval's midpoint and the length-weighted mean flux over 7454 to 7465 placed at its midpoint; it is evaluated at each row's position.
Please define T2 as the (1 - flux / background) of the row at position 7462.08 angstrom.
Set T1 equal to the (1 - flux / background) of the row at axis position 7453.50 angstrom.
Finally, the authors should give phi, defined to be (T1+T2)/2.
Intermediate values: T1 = 0.001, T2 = 0.004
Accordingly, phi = 0.003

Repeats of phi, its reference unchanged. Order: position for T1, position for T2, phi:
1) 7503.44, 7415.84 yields 0.015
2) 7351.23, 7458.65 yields -0.002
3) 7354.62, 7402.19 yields 0.000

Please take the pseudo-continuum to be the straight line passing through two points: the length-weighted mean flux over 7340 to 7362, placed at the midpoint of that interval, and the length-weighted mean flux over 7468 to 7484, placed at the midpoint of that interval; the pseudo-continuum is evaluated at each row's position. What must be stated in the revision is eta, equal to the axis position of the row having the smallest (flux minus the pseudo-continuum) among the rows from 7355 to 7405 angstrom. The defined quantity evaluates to 7363.09 angstrom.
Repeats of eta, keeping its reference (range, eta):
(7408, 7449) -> 7419.25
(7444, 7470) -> 7446.64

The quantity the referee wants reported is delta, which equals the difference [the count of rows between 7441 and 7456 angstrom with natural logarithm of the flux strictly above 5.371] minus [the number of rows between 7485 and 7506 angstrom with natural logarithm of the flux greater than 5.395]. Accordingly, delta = -1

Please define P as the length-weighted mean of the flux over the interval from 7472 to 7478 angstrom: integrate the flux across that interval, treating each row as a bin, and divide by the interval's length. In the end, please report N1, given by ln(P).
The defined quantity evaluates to 5.42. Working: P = 227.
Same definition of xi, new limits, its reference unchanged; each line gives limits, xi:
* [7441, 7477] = 0.34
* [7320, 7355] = 0.17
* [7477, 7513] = 0.29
